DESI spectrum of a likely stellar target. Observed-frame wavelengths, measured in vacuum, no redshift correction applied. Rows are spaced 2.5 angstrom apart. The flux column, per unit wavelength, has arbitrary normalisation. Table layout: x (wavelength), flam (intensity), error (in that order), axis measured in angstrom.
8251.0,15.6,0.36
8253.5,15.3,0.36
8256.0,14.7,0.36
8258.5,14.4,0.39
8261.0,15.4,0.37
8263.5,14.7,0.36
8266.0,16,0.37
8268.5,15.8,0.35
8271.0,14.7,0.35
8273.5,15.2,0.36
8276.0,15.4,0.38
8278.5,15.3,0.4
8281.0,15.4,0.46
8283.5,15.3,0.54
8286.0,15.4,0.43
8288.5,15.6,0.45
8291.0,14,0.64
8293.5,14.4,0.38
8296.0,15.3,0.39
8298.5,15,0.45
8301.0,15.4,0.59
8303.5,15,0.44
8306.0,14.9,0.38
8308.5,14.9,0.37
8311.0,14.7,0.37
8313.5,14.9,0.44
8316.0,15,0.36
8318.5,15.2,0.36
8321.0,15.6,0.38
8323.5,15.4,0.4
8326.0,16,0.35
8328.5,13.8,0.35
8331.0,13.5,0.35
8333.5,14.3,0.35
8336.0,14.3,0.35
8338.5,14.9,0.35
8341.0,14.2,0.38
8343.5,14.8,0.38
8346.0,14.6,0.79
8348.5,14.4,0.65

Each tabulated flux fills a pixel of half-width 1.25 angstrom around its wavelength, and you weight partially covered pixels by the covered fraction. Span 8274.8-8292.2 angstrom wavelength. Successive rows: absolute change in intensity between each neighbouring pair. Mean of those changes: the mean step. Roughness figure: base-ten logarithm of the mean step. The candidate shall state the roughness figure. -0.44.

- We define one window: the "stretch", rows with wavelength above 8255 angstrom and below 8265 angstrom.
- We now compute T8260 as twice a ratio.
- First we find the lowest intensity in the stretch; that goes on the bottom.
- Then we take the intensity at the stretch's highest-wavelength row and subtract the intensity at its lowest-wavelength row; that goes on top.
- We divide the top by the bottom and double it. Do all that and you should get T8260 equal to 0.000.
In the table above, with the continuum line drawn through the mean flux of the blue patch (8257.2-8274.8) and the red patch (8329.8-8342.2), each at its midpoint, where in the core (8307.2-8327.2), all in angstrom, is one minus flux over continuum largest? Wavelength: 8311.0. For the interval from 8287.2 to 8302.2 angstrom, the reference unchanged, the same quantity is 8291.0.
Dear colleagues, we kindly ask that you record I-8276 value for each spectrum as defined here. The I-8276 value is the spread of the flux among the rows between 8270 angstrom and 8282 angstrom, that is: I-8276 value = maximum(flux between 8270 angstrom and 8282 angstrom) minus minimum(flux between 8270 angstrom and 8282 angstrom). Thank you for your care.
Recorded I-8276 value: 0.7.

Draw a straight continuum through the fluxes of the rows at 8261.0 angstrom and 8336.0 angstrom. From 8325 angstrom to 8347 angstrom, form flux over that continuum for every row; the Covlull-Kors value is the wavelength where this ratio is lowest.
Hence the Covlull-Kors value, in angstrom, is 8331.0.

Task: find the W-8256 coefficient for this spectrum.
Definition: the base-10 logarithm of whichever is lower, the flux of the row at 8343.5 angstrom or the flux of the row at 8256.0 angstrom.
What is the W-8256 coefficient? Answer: 1.167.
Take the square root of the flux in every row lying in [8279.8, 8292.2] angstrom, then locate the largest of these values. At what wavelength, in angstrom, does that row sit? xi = 8288.5 angstrom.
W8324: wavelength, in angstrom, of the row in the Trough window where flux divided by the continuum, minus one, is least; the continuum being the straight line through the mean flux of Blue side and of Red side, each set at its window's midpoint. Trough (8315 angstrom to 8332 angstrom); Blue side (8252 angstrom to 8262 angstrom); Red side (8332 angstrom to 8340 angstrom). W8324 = 8331.0 angstrom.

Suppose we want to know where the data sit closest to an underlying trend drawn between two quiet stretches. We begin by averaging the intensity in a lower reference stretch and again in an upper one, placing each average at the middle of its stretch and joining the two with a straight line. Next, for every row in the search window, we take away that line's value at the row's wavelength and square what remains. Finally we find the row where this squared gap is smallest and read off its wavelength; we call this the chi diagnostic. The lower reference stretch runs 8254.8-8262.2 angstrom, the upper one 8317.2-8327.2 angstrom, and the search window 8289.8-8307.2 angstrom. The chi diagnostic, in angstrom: 8296.0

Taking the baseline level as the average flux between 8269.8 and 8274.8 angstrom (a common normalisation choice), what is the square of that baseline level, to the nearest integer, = 224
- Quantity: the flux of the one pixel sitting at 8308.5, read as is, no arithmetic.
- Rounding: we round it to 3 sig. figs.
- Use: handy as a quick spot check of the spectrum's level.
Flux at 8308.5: 14.9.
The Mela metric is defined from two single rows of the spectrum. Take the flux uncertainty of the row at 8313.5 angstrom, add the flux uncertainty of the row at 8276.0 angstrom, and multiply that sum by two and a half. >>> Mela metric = 2.05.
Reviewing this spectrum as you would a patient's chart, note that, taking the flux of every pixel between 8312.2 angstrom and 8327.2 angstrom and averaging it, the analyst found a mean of 15.3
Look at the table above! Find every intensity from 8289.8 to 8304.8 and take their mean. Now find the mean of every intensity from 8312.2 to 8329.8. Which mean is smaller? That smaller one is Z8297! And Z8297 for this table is 14.9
